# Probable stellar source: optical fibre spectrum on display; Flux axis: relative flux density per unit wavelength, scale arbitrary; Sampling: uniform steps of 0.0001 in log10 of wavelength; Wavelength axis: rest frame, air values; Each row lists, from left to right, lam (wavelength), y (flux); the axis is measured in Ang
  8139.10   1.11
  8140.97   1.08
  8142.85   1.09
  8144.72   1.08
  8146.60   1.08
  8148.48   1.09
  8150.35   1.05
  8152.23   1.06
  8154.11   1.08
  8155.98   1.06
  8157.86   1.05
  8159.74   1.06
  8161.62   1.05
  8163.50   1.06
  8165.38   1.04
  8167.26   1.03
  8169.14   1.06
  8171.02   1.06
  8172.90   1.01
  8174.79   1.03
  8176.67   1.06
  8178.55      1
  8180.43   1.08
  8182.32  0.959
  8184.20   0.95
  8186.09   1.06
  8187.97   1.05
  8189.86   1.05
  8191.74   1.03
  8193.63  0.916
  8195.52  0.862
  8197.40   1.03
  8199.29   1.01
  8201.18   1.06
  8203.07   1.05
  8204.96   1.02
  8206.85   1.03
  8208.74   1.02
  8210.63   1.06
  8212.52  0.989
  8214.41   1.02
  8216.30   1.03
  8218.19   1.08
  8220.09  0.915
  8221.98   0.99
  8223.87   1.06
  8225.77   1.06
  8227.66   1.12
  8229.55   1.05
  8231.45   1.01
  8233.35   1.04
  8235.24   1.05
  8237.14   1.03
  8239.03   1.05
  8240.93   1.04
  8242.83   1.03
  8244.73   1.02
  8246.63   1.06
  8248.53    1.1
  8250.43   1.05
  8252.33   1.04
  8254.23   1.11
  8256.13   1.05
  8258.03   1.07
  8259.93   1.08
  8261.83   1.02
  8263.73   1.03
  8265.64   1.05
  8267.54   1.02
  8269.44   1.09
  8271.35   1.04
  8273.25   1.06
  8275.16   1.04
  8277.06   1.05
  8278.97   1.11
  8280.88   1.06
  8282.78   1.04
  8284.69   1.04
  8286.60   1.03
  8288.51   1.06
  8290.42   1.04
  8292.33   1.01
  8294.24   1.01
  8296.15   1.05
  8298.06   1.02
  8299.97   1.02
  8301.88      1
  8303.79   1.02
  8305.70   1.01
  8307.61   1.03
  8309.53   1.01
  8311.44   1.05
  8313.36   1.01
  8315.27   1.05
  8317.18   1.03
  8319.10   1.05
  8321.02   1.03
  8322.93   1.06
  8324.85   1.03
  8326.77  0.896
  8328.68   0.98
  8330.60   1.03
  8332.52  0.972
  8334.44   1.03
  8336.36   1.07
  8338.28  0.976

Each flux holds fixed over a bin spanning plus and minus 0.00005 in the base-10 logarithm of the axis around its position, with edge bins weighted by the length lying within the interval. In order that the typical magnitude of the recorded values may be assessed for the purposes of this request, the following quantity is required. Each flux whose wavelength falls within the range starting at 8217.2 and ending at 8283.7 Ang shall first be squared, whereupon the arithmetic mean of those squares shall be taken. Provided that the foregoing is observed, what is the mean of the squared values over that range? 1.10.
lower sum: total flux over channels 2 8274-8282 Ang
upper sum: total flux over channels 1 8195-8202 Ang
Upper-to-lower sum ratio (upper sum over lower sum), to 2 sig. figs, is 0.93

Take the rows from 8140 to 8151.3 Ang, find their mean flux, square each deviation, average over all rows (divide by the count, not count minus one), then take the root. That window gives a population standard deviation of 0.013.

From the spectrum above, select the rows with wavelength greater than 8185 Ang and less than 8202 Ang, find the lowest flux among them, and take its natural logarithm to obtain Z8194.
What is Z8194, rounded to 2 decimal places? -0.15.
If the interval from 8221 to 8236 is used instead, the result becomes -0.01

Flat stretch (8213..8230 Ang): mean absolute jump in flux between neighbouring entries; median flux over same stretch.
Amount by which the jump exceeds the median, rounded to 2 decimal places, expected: -0.99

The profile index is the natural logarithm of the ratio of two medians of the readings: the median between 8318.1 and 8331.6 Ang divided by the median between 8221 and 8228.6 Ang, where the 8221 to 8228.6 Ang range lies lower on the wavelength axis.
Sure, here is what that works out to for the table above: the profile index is -0.029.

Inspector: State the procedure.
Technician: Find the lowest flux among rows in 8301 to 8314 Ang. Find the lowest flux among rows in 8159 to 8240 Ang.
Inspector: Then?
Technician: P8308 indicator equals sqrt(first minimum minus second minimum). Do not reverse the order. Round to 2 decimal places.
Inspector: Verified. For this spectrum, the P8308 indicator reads 0.37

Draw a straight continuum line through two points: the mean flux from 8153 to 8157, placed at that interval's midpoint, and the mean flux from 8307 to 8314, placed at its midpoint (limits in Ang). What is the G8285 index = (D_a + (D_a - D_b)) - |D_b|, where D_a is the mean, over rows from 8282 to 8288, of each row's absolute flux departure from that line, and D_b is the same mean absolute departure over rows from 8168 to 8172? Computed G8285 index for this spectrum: 0.000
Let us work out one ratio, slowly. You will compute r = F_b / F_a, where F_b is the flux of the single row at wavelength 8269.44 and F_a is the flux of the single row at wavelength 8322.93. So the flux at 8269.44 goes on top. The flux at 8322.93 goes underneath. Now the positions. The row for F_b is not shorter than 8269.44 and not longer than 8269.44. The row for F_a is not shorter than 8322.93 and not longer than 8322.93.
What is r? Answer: 1.03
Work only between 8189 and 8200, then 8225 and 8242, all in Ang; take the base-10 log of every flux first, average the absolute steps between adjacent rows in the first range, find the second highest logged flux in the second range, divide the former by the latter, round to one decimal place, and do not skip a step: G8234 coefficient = 1.4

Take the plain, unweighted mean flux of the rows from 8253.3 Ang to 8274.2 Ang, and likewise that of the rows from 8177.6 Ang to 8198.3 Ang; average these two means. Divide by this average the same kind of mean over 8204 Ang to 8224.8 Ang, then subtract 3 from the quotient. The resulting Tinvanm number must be -2.01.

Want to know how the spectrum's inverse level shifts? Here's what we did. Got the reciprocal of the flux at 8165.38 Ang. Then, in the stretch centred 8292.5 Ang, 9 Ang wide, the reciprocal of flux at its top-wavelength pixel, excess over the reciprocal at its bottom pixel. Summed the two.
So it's 0.97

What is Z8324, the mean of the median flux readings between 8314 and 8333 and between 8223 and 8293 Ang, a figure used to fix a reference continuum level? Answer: 1.04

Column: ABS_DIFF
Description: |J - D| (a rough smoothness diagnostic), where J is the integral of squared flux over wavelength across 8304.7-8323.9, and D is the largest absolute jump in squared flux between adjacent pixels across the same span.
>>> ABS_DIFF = 20.4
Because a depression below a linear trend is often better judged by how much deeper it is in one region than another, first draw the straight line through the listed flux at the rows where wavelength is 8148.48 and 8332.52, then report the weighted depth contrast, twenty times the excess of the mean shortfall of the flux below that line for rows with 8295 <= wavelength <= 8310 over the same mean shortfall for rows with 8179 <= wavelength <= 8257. -0.9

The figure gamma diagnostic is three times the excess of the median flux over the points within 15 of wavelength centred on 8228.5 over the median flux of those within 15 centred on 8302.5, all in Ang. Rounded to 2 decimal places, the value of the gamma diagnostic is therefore 0.09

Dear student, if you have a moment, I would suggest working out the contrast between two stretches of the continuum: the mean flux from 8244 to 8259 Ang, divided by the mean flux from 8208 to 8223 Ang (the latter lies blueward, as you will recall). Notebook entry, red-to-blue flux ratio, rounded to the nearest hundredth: 1.05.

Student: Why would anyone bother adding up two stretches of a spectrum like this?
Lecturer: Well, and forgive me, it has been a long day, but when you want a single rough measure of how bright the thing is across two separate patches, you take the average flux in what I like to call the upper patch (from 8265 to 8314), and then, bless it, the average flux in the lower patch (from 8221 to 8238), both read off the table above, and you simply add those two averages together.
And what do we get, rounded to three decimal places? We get 2.083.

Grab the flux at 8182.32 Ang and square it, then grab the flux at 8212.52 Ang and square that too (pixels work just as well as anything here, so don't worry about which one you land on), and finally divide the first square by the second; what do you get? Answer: 0.94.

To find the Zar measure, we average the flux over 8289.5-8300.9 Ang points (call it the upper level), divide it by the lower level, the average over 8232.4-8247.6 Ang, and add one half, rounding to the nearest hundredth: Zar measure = 1.49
